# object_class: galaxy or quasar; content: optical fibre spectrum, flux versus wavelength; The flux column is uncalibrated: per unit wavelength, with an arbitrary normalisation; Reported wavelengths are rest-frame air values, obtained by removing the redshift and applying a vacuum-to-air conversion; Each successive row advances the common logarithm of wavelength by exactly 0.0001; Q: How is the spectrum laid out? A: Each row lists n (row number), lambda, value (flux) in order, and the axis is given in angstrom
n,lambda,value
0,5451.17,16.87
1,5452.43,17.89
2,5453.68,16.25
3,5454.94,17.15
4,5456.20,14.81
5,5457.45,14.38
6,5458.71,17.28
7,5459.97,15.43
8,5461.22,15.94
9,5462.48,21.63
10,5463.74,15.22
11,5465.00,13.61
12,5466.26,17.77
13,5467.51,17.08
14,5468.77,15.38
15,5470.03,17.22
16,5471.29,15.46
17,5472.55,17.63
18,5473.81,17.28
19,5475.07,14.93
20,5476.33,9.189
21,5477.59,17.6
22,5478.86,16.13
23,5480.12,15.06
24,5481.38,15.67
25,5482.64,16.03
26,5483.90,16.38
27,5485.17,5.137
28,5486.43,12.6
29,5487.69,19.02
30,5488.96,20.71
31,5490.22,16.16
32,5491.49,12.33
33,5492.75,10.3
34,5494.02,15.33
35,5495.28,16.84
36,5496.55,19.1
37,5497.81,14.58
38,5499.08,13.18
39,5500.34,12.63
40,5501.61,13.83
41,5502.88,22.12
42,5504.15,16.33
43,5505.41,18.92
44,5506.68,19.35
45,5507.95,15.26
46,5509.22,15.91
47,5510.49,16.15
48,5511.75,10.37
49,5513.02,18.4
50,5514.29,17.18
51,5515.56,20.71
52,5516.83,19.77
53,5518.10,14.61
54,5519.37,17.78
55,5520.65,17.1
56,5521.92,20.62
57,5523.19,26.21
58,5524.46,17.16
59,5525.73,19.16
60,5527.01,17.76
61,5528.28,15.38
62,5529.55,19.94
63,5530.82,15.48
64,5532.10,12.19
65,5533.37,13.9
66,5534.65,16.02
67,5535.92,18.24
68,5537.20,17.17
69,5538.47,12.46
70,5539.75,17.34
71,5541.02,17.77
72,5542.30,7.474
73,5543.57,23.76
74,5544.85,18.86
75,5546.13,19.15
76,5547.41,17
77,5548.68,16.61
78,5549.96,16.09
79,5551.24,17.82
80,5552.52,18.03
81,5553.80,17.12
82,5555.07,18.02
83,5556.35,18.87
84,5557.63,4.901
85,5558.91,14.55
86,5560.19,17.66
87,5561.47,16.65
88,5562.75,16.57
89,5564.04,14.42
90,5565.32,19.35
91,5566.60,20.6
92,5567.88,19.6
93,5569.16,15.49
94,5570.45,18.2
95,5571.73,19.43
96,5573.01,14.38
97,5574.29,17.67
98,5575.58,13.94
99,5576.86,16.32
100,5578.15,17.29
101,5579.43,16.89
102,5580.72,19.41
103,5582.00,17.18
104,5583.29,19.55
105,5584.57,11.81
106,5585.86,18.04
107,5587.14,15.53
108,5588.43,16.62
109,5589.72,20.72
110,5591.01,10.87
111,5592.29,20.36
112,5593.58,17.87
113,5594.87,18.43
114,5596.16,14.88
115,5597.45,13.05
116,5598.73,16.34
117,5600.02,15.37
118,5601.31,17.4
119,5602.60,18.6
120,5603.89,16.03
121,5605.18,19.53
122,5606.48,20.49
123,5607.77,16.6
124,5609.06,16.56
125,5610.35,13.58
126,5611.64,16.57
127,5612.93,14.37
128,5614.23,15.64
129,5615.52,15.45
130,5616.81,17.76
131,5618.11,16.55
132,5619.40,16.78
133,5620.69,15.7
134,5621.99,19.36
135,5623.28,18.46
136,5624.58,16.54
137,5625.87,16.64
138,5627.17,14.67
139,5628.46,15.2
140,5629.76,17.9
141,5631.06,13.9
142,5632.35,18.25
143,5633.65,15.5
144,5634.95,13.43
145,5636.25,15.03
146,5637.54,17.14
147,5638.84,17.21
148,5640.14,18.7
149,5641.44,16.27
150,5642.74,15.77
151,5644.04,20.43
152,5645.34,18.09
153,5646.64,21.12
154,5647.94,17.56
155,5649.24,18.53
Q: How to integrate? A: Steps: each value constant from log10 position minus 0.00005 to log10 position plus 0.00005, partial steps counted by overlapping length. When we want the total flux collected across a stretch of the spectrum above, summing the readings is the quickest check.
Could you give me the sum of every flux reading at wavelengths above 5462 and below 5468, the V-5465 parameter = 85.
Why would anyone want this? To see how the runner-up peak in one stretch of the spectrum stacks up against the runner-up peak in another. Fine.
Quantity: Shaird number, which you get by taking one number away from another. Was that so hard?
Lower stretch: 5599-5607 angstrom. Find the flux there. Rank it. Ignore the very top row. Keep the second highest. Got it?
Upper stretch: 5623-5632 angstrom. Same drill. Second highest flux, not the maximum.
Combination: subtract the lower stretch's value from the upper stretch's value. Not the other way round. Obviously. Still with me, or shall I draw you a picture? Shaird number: -1.6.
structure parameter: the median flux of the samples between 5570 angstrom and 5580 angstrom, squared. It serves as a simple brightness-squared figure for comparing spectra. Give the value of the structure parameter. 292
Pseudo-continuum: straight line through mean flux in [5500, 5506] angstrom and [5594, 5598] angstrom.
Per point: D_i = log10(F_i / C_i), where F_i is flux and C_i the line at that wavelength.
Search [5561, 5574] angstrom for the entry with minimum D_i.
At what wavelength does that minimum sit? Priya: 5564.04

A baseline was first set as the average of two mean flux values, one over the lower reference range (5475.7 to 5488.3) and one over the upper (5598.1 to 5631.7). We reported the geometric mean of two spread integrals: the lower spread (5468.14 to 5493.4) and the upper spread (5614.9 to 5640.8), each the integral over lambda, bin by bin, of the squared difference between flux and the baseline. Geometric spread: 173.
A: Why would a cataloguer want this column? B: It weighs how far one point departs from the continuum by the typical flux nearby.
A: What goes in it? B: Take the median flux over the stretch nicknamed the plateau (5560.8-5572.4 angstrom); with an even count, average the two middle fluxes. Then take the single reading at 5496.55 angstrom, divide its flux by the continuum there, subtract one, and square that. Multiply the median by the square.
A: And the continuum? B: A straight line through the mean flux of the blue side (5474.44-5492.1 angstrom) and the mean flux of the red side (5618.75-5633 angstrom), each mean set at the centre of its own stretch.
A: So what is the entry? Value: 1.4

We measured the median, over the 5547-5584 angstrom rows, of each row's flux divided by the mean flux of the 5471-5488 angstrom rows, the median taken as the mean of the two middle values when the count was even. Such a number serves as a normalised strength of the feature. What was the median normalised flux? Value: 1.16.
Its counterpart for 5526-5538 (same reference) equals 1.08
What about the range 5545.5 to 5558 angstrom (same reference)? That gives 1.18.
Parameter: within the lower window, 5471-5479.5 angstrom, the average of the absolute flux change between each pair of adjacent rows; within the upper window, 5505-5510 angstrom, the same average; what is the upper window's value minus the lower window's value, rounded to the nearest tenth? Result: -1.7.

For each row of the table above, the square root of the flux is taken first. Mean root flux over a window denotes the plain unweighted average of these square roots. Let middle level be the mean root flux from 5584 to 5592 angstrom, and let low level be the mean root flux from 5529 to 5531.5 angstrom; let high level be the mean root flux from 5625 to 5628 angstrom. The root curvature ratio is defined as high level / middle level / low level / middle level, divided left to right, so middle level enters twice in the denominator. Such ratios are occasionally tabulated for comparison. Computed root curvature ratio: 0.061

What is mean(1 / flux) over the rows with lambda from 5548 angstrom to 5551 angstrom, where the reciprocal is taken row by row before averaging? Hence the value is 0.061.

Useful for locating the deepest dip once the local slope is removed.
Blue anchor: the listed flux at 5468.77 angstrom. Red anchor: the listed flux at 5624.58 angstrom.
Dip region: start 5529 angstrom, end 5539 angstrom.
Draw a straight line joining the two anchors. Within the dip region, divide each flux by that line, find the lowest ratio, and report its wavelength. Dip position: 5532.10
